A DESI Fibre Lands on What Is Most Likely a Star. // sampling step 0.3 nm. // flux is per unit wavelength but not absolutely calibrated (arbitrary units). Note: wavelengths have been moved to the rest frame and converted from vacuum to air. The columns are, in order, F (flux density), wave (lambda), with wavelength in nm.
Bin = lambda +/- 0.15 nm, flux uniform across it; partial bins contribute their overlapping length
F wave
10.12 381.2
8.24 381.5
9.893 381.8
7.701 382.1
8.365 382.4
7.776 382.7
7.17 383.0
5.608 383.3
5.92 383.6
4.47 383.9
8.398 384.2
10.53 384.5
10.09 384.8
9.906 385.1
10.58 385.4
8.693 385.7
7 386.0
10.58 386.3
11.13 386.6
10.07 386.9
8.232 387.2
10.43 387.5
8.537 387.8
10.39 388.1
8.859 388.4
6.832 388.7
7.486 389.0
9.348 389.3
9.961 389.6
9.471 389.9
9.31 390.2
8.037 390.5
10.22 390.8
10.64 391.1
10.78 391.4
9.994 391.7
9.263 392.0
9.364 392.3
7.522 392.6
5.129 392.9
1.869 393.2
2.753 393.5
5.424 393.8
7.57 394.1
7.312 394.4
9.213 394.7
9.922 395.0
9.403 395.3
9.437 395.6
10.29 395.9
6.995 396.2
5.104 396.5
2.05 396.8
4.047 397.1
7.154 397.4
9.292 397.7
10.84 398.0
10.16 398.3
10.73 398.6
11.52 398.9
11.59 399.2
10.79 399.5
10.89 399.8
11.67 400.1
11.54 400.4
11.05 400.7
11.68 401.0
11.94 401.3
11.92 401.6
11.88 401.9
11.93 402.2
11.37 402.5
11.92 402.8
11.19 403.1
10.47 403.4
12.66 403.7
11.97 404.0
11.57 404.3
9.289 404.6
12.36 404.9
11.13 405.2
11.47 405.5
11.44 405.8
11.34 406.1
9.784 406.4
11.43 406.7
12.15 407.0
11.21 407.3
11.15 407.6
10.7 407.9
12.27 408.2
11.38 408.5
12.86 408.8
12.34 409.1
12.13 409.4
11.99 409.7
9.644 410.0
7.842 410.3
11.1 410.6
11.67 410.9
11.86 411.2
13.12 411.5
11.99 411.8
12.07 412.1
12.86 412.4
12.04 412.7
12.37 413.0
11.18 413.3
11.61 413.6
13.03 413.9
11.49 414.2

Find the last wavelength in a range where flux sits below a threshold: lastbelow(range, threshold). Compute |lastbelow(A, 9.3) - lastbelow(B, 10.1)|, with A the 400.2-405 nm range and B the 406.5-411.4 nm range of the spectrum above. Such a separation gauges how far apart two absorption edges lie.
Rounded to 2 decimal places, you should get 5.70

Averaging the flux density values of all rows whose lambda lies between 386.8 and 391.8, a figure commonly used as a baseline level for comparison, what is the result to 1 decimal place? 9.3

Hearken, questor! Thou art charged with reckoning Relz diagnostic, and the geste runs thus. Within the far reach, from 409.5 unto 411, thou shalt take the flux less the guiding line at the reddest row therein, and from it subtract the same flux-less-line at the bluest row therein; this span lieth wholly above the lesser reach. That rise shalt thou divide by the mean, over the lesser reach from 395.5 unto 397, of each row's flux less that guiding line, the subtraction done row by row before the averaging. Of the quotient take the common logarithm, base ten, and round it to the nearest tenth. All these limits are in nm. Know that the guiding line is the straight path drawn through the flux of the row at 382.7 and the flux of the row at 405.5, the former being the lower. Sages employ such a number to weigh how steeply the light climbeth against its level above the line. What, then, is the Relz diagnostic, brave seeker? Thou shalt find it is -0.8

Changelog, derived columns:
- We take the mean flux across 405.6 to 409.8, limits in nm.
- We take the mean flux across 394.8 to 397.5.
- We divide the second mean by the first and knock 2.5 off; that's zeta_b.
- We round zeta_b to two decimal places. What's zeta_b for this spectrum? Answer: -1.88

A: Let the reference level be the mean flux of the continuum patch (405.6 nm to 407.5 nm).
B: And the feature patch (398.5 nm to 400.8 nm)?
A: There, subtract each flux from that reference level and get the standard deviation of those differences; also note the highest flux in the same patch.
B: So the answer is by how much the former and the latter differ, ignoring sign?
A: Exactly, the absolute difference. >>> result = 11.3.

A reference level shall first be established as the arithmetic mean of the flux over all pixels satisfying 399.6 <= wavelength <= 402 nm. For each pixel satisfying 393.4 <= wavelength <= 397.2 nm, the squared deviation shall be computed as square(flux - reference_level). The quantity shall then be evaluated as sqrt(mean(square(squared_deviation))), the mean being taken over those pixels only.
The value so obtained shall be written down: 41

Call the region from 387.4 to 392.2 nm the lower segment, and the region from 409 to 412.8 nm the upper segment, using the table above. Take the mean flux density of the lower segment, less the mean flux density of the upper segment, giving -2.2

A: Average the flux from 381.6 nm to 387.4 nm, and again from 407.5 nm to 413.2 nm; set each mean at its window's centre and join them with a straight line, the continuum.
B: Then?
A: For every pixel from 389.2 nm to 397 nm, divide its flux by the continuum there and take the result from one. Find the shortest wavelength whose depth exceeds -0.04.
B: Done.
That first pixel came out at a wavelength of 389.3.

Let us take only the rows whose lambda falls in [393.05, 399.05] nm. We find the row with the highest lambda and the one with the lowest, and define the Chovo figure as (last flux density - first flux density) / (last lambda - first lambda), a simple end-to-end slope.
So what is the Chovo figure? 1.7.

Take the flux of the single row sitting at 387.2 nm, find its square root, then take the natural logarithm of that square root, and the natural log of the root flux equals 1.05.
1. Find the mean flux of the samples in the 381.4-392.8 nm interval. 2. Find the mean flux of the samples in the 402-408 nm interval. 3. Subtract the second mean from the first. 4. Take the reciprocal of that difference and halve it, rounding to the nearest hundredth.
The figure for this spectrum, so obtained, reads -0.20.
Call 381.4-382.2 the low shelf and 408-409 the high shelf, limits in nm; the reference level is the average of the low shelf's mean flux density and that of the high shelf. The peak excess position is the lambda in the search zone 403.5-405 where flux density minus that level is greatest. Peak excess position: 403.7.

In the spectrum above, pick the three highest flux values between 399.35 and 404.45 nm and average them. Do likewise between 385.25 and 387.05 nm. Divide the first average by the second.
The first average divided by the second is 1.13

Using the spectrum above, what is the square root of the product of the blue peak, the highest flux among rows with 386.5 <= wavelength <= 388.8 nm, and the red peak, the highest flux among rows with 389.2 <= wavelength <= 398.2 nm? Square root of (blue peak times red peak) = 11.0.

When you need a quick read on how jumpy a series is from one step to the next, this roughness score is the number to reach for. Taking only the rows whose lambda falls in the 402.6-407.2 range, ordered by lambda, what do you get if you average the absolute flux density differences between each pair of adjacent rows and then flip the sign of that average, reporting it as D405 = -1.1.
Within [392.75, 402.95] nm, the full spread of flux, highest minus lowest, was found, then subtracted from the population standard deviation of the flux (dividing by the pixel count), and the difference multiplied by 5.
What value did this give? -35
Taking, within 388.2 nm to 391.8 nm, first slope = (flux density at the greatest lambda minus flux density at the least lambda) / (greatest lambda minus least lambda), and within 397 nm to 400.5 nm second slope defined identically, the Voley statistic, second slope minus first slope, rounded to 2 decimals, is 1.93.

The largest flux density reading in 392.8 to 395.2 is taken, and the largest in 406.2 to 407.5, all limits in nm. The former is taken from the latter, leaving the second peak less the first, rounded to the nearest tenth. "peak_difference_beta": 2.2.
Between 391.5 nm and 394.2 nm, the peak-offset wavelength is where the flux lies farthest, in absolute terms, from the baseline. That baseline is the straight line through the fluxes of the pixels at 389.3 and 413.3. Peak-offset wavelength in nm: 393.2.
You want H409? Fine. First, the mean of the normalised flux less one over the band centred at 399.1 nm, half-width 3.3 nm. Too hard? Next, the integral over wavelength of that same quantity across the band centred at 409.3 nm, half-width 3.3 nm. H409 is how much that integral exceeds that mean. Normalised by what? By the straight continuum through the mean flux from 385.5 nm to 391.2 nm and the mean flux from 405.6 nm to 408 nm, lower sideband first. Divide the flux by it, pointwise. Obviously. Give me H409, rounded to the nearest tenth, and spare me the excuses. 0.1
